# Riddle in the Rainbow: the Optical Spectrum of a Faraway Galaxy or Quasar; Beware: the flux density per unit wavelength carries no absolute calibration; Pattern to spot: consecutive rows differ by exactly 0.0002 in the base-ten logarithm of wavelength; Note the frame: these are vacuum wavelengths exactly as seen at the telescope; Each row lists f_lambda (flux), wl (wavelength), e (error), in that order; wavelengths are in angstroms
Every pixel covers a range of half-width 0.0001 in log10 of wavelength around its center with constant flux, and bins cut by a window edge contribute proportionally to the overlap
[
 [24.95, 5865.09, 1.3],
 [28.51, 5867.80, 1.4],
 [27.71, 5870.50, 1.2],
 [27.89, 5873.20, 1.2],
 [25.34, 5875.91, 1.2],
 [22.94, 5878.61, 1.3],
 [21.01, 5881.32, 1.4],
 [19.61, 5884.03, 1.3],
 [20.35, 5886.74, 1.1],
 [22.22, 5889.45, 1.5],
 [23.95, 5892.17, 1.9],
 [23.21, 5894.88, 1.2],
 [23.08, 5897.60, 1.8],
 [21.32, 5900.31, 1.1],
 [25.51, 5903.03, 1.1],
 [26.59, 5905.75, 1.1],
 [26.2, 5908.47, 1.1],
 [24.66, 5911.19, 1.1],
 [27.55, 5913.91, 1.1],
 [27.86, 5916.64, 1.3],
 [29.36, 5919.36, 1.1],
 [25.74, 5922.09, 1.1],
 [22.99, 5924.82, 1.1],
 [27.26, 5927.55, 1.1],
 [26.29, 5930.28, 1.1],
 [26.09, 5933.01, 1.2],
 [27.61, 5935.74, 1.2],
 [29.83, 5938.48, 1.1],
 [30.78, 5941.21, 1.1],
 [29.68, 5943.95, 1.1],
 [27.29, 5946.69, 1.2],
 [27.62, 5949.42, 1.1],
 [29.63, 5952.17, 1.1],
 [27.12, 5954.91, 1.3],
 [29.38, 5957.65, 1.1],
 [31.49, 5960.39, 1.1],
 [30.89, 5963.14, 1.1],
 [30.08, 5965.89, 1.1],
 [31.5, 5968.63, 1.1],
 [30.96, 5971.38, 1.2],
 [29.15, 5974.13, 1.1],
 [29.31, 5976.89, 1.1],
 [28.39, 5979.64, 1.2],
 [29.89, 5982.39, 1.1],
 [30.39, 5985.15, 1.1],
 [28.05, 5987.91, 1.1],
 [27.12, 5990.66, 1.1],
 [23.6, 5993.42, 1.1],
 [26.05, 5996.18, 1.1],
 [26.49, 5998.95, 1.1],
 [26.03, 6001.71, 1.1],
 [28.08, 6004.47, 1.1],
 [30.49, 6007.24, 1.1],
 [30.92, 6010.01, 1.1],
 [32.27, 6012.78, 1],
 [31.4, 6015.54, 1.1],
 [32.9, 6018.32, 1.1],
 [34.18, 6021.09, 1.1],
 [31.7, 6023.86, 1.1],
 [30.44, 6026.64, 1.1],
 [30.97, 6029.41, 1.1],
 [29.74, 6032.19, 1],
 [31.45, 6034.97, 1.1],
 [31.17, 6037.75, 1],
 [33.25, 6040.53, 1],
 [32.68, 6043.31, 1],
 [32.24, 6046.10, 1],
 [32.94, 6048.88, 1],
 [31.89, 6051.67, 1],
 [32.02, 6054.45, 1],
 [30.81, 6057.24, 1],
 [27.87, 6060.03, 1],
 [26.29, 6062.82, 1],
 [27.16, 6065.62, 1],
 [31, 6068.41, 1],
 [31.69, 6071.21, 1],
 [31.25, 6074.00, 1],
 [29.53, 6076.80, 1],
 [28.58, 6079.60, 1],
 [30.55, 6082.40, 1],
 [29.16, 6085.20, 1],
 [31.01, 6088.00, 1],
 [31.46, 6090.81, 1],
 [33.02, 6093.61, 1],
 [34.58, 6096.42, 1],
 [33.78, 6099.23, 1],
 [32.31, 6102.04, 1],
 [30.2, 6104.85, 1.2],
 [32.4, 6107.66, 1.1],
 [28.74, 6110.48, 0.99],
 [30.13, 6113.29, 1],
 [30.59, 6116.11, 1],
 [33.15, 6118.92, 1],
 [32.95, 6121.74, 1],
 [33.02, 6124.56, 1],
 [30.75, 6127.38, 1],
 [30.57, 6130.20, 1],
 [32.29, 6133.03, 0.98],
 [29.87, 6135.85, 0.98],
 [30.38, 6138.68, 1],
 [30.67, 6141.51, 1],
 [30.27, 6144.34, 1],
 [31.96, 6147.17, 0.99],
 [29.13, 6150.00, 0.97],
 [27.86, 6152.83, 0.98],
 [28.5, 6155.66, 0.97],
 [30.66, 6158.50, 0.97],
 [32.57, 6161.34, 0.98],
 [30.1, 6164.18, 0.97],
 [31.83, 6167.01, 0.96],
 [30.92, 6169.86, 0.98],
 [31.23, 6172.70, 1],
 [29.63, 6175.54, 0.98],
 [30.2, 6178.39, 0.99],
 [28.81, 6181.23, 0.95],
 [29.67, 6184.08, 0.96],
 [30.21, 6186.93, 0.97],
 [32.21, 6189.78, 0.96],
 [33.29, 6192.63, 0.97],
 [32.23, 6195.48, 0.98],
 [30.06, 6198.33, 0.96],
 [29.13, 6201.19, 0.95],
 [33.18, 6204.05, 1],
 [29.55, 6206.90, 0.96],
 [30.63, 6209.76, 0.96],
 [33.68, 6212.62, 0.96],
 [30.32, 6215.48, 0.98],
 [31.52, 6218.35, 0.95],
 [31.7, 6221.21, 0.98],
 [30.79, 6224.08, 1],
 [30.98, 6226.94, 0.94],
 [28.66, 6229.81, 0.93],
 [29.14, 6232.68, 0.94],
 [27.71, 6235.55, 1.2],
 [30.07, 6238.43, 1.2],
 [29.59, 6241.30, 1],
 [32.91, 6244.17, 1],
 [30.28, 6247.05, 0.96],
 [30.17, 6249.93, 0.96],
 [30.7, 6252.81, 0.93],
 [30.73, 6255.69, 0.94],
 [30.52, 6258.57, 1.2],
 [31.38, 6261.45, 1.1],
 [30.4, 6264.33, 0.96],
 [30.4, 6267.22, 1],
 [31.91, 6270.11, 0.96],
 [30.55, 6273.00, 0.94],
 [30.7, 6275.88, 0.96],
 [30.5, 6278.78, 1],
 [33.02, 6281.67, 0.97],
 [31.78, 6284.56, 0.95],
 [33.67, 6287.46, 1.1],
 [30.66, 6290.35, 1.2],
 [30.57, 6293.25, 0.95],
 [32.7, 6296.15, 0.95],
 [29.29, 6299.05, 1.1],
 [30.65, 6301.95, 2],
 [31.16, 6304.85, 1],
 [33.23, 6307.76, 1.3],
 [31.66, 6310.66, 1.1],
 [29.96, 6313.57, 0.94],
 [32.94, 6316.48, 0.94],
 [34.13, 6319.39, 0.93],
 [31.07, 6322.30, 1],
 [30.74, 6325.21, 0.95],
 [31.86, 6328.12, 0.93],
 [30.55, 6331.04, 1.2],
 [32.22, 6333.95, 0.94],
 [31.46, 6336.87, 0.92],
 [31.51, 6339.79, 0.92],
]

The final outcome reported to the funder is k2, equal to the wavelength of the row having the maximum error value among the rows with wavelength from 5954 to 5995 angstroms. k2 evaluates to 5954.91 angstroms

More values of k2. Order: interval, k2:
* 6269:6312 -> 6301.95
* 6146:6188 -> 6172.70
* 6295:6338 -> 6301.95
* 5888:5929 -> 5892.17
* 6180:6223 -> 6204.05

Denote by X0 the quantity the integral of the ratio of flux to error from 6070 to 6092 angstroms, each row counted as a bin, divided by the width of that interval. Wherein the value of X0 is 30.4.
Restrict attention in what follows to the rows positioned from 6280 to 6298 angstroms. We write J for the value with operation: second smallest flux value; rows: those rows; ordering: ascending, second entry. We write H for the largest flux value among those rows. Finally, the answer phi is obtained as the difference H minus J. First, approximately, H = 33.67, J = 30.66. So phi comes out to 3.01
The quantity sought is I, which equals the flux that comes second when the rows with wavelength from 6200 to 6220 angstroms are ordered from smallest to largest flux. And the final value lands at 29.55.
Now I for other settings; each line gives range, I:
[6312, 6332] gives 30.55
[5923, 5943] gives 26.09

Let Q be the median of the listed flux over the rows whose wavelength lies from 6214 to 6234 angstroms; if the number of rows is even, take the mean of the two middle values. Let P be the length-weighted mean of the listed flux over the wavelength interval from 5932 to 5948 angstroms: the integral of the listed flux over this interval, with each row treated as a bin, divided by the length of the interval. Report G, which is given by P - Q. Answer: -2.2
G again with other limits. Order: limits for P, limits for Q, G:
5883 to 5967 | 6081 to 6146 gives -4.2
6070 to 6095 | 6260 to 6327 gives -0.4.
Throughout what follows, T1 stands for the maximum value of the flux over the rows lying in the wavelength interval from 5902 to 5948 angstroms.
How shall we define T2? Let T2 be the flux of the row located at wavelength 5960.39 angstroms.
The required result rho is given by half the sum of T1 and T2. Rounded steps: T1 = 30.78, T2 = 31.49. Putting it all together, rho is 31.1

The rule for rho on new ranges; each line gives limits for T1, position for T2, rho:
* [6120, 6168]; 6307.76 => 33.1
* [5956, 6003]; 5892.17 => 27.7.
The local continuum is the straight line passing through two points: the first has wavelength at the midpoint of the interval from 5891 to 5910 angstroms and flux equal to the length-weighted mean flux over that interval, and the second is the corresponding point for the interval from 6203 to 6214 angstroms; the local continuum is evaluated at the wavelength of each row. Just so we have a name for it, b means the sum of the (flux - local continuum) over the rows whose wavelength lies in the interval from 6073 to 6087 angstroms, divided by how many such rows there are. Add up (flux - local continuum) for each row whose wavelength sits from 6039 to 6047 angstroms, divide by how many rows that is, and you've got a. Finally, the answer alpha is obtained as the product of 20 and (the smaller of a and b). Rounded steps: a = 5.0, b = 1.21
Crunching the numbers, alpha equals 24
